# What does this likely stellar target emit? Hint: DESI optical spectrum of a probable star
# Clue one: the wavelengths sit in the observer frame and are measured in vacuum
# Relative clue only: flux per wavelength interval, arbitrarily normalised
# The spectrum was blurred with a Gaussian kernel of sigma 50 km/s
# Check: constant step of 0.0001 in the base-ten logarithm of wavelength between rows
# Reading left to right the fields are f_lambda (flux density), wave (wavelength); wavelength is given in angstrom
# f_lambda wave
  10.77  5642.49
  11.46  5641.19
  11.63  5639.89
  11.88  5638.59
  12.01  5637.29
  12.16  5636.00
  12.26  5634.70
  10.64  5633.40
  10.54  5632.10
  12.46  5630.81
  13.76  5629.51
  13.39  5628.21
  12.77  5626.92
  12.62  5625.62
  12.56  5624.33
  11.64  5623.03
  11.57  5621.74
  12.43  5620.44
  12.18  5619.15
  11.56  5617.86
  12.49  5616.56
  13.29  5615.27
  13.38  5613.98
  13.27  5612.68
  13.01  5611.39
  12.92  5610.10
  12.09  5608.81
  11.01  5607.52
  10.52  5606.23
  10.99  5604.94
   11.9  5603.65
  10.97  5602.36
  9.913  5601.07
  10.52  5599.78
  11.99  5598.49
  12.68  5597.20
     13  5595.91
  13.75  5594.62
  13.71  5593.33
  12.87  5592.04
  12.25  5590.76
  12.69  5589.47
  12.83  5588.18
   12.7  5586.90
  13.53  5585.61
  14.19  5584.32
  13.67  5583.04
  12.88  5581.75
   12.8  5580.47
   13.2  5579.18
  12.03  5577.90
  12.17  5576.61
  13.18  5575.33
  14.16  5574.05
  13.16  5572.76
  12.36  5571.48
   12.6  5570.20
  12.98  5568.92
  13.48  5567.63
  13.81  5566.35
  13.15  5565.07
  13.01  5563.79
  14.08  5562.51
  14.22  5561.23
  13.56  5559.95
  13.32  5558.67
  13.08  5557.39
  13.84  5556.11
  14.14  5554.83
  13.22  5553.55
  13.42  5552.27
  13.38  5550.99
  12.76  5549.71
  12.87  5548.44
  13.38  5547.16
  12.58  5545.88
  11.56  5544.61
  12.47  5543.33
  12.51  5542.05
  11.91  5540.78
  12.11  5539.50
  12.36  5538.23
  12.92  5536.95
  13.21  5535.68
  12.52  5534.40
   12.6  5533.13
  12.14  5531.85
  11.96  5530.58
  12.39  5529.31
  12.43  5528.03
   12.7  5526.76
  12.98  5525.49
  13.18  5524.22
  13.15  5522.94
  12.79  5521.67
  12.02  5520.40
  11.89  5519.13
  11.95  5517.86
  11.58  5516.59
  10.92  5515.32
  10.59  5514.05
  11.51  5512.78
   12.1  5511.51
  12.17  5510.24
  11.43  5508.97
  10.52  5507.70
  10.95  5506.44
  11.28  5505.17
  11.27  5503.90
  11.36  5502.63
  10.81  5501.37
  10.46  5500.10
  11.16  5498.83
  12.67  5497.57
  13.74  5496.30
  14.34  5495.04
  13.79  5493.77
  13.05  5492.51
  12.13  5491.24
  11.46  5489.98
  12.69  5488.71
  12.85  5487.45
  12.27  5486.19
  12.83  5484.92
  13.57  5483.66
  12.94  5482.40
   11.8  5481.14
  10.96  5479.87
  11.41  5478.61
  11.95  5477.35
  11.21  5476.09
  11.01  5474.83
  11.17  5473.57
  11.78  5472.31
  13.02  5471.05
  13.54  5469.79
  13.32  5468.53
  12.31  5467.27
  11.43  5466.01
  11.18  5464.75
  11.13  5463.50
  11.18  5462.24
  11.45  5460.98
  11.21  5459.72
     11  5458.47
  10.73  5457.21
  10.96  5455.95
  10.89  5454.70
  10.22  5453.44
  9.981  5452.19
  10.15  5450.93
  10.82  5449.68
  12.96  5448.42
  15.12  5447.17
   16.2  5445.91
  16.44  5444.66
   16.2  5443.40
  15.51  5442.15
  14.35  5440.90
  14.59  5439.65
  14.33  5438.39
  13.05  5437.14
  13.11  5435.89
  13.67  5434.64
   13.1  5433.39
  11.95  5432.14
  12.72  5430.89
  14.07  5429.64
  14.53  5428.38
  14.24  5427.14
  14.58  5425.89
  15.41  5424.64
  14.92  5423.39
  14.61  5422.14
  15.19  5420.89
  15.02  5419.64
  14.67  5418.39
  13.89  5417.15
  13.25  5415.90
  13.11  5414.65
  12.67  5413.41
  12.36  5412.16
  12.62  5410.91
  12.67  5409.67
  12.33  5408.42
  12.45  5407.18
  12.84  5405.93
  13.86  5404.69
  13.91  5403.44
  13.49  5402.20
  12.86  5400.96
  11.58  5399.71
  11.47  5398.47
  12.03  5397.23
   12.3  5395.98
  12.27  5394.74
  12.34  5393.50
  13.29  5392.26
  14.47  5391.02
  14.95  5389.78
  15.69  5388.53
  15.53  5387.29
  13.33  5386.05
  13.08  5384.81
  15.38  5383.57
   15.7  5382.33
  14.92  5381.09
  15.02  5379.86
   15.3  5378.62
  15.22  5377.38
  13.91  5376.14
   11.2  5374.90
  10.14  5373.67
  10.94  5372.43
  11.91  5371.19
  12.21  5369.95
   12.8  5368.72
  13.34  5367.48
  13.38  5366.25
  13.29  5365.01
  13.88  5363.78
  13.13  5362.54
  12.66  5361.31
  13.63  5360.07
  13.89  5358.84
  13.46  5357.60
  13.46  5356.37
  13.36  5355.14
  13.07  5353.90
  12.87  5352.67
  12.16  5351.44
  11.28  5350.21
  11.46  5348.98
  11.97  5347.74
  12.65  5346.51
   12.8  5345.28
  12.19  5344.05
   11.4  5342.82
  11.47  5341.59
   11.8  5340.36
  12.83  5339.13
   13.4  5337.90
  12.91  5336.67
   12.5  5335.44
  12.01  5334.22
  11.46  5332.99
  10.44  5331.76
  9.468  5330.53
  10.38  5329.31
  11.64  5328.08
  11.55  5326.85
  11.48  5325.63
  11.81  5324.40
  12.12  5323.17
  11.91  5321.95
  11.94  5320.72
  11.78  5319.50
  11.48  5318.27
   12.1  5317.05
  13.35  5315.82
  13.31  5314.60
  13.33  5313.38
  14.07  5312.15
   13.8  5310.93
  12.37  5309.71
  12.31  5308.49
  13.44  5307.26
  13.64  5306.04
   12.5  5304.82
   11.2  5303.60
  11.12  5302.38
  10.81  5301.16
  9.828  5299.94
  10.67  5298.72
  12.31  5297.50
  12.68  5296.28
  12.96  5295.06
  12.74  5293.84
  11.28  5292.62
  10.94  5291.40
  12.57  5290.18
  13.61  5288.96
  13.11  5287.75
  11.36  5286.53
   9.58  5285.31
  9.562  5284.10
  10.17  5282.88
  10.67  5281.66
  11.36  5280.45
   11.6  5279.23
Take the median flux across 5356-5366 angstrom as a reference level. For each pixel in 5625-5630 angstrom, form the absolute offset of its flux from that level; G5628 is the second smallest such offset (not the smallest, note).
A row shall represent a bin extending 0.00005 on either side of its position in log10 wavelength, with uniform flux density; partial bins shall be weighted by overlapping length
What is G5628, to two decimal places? 0.30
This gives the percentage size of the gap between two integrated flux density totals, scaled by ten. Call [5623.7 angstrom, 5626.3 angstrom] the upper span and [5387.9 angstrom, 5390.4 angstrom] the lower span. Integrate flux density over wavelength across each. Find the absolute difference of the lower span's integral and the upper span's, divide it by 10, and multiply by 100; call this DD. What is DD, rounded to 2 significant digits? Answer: 54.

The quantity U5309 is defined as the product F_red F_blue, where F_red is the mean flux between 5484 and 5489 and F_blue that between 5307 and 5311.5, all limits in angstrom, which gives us 164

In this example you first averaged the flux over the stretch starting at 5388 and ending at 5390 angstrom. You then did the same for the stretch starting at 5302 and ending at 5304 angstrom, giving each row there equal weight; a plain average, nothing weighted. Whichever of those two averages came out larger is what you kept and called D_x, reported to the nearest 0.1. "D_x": 15.3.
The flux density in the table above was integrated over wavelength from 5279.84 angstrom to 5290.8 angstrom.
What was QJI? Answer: 124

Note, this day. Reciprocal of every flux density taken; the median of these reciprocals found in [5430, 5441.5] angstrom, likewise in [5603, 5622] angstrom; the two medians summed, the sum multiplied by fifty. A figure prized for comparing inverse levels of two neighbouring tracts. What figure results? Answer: 7.92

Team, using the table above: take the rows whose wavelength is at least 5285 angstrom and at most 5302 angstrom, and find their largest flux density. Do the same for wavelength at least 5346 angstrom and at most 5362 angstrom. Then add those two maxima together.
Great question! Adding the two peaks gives 27.50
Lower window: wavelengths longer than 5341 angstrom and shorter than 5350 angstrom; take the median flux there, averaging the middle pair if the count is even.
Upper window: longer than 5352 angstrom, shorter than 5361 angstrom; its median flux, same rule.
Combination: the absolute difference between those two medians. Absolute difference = 1.5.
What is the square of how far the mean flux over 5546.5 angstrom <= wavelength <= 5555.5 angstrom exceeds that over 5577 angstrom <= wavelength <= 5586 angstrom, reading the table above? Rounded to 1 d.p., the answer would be 0.0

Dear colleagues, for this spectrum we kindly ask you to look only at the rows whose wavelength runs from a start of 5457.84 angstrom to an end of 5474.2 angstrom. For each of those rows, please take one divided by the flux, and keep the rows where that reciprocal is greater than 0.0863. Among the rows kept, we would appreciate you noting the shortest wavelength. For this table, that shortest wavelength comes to 5458.47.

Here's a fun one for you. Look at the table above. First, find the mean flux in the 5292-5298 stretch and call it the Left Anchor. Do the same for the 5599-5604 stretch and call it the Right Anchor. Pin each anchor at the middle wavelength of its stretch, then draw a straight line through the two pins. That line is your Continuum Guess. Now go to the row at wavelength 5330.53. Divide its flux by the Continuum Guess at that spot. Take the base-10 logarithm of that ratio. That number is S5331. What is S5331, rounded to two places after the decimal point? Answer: -0.11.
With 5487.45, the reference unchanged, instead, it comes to 0.05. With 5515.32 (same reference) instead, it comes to -0.01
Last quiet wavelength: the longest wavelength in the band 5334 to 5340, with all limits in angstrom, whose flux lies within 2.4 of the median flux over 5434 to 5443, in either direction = 5339.13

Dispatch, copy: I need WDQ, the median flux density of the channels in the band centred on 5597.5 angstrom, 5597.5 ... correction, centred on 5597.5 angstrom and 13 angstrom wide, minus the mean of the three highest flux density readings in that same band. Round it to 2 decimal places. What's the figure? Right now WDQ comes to -1.15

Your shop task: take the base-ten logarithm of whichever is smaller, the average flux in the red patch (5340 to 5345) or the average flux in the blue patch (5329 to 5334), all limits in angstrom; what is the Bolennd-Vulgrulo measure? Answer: 1.02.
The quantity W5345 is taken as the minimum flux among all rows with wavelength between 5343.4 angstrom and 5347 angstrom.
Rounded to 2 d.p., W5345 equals 12.19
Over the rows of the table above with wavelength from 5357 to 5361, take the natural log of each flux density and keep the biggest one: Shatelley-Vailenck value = 2.63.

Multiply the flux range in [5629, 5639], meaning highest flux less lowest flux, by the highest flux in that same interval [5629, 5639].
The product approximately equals 44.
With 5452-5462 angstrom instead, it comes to 17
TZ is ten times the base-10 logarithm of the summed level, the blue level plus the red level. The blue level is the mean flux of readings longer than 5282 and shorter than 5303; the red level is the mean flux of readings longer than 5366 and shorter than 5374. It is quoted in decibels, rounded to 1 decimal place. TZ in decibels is 13.7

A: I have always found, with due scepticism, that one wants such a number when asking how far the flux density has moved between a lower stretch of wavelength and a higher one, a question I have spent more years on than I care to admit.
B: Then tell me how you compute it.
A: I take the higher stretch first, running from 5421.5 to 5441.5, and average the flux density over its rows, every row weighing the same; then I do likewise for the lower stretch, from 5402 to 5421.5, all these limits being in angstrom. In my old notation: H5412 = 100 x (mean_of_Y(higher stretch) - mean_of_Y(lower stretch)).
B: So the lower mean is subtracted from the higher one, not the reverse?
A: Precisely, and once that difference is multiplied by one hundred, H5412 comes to 56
